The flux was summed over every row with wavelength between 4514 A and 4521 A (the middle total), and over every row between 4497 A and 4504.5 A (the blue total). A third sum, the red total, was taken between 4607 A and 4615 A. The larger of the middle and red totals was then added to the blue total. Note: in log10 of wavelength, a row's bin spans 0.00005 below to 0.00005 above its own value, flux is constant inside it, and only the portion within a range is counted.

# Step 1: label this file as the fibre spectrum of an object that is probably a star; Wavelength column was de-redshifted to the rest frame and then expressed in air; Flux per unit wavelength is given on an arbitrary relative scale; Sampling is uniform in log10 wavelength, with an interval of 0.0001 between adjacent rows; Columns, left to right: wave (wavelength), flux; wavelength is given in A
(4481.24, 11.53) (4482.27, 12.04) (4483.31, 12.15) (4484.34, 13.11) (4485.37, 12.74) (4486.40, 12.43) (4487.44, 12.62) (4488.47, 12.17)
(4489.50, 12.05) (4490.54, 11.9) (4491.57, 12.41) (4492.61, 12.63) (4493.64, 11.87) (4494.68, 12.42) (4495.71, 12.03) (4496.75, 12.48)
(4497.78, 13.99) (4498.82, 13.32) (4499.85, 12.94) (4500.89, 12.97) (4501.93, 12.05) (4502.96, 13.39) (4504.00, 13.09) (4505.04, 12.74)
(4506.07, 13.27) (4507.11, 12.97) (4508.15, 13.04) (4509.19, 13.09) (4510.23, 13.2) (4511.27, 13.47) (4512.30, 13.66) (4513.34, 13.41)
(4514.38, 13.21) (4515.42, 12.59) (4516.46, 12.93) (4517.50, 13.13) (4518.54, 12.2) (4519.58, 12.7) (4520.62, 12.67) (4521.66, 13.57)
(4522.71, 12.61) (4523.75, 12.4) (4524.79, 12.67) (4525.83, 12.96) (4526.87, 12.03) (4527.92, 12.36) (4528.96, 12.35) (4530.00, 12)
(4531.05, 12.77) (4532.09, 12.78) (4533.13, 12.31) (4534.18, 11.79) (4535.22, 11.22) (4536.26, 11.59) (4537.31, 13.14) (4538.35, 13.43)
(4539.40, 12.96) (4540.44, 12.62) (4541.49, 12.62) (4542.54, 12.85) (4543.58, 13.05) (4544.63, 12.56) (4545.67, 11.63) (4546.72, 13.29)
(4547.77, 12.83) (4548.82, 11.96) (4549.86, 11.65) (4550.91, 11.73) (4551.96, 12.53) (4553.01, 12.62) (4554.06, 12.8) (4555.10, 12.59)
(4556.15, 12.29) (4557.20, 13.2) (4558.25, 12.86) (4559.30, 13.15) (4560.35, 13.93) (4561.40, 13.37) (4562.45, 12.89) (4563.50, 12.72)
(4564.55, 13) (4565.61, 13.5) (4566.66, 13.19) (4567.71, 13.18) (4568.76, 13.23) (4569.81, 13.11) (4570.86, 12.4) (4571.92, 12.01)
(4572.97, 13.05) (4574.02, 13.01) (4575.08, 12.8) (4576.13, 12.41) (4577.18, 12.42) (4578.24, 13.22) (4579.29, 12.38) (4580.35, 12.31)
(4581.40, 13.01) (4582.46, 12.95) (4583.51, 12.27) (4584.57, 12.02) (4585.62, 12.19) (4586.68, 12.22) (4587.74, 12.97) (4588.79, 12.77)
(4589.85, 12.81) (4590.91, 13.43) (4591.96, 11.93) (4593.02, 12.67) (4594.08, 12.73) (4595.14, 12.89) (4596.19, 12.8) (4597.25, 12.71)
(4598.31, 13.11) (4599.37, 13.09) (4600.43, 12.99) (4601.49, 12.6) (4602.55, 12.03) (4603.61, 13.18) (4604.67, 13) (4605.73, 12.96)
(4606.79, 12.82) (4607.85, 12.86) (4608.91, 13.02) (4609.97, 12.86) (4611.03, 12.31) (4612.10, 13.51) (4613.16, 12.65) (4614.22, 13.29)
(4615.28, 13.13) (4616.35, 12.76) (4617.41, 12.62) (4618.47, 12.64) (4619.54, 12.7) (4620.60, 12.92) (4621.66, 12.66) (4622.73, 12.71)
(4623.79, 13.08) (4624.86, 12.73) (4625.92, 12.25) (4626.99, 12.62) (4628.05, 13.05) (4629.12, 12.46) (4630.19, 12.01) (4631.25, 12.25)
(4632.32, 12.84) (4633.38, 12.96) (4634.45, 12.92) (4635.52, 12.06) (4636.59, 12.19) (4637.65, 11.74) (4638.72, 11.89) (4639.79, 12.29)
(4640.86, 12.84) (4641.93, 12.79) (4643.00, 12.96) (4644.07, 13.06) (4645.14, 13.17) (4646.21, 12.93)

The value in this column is 182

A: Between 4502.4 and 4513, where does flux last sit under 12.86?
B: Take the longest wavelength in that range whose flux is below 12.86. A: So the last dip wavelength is 4505.04 A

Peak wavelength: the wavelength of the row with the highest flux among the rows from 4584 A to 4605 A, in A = 4590.91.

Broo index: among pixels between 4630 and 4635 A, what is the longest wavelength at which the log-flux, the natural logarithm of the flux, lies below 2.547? 4631.25 A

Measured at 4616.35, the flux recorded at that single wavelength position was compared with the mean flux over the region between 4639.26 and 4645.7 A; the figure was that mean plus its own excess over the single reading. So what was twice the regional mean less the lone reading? 12.9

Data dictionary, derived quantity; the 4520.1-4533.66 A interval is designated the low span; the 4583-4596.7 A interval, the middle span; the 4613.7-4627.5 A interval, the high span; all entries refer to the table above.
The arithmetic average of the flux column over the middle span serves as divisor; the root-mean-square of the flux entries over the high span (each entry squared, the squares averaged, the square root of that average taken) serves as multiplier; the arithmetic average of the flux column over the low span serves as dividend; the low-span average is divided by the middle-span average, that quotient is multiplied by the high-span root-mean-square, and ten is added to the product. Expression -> 22.8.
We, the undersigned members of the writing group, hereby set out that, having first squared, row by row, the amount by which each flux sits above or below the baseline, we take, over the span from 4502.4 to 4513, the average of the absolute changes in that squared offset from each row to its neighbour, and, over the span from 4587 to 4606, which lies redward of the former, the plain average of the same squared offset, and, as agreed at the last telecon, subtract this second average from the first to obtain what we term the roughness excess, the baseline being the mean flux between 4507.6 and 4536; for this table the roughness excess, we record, 0.1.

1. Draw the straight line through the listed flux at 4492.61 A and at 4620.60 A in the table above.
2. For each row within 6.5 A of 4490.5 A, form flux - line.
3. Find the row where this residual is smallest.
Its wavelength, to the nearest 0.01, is 4493.64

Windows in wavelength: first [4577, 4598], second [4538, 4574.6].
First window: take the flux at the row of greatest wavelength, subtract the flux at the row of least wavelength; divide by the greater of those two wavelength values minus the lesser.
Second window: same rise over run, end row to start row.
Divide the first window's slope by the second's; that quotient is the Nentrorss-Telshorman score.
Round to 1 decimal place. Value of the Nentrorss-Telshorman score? -1.2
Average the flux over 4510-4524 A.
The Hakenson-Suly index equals 13.0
